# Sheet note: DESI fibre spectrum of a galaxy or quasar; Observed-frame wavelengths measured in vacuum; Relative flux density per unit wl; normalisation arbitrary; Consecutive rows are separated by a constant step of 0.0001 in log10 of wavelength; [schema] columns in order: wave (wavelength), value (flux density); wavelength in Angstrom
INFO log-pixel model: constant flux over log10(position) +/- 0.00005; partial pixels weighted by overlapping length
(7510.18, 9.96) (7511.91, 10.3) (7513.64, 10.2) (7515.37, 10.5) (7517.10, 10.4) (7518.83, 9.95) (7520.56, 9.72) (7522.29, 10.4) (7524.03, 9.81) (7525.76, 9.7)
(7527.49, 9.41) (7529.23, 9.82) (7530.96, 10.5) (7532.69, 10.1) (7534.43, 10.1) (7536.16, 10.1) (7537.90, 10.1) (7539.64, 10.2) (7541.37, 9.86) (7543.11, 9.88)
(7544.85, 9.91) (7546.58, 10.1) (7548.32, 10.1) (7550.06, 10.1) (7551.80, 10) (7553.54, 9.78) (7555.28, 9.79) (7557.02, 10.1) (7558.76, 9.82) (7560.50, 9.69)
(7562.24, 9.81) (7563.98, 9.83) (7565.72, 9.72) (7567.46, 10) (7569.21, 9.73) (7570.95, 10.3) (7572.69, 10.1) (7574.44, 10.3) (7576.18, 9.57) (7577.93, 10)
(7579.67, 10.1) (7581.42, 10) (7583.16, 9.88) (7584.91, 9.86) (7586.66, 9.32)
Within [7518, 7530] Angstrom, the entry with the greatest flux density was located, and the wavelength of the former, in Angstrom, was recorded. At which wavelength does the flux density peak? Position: 7522.29 Angstrom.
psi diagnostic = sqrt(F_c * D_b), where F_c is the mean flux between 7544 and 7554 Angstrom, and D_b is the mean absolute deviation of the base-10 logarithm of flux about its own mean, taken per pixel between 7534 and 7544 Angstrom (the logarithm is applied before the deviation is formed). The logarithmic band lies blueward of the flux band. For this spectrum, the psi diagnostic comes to 0.22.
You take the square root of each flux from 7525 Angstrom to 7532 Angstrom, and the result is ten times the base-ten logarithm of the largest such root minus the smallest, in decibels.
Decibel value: -7.6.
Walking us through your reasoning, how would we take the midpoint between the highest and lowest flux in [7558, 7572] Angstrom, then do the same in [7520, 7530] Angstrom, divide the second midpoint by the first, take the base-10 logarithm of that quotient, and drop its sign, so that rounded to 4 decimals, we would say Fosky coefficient 0.0039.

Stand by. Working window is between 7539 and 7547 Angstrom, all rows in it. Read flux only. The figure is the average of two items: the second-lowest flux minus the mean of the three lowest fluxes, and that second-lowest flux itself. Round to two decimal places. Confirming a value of 4.94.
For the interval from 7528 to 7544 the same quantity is 4.93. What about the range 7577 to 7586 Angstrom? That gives 4.92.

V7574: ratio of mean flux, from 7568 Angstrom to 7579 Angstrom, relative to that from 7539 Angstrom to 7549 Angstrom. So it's 1.00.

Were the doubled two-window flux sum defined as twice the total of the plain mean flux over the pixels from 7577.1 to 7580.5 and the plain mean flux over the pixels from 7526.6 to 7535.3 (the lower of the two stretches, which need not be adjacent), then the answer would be 40.1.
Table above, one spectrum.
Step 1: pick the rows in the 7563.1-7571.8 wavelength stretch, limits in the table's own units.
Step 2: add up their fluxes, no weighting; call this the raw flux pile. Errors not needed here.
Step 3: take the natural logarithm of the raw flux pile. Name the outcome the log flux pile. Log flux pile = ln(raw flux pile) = 3.90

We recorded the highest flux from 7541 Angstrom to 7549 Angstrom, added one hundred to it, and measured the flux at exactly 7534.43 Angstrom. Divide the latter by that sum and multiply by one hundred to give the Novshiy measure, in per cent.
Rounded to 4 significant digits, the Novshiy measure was 9.173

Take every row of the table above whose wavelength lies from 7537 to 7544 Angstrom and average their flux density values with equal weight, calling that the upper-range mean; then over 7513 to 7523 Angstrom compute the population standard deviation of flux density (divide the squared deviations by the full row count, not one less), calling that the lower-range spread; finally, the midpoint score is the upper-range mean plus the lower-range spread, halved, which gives 5.14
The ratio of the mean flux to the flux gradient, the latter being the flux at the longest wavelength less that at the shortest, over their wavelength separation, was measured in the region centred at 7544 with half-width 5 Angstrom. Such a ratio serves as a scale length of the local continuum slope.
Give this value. -869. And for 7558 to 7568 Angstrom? 474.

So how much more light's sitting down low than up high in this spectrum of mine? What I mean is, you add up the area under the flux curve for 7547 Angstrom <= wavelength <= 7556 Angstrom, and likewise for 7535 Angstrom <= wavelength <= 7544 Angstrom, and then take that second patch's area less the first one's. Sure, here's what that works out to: 1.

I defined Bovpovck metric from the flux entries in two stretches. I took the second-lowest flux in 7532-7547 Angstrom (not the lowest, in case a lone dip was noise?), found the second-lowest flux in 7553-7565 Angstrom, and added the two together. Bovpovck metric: 19.7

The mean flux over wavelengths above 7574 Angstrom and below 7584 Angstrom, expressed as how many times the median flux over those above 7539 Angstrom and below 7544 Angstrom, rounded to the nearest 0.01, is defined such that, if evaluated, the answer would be 1.01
